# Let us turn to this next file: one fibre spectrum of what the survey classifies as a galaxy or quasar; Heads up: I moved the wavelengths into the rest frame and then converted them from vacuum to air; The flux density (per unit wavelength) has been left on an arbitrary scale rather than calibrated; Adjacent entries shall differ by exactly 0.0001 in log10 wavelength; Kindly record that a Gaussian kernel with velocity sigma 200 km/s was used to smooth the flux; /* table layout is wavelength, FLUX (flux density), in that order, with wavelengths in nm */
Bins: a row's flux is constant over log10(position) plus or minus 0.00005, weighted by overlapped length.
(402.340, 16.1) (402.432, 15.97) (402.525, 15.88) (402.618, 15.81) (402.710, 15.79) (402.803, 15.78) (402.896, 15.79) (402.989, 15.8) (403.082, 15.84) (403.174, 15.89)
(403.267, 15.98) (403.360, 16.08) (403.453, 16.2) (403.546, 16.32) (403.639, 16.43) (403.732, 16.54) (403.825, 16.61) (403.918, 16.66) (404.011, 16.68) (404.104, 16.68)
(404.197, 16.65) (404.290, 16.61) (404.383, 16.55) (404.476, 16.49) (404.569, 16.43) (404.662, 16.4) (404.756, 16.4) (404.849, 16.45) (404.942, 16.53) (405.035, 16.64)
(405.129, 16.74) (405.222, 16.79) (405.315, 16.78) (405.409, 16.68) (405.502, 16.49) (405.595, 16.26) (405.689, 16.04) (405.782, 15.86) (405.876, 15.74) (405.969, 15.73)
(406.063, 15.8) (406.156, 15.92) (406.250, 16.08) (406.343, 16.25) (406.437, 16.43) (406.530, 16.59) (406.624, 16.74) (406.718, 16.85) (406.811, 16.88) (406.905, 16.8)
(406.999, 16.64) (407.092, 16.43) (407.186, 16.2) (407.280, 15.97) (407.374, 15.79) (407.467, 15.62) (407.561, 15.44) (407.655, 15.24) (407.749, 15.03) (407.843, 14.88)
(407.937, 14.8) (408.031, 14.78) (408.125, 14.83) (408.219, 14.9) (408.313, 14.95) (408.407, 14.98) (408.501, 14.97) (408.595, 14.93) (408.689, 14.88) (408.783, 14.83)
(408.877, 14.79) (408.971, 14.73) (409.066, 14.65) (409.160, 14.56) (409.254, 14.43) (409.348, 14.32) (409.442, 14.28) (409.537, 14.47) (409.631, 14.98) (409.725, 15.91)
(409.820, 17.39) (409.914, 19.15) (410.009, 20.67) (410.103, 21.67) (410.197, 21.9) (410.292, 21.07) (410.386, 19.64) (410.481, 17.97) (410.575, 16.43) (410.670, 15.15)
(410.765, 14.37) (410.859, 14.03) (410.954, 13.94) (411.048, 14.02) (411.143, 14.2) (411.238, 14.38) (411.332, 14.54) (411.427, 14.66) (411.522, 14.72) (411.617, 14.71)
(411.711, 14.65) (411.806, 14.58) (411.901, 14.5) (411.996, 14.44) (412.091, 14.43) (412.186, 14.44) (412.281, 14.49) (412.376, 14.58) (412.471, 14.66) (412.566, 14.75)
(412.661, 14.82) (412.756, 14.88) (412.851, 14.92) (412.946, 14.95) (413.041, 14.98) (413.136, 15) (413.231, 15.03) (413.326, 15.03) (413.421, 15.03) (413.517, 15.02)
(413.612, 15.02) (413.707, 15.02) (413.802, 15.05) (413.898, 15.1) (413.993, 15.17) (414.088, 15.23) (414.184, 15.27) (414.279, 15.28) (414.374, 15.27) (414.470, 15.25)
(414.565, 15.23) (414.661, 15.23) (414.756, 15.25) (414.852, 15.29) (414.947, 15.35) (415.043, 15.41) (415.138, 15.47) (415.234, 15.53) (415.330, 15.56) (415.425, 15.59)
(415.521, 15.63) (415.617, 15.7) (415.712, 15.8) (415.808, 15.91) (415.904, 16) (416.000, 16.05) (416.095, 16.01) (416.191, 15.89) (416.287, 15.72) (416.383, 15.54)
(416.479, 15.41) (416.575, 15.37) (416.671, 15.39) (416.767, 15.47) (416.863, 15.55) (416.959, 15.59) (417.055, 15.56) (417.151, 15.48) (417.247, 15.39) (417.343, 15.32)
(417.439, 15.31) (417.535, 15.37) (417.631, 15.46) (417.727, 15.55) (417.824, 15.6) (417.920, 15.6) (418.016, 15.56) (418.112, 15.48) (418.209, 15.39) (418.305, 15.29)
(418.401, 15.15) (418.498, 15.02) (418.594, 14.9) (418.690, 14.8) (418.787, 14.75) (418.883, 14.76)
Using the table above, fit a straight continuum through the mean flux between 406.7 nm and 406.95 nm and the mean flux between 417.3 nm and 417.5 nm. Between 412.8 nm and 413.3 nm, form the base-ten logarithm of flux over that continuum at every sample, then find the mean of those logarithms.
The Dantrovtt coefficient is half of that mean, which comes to -0.014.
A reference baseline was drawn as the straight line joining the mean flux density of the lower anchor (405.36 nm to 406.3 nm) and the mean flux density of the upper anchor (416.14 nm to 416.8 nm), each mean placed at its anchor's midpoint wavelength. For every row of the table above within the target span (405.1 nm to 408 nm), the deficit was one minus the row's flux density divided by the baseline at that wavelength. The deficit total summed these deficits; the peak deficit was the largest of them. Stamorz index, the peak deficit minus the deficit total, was 0.24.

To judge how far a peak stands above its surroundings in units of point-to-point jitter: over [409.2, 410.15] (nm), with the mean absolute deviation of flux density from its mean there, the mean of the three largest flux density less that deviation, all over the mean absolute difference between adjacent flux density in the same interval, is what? 22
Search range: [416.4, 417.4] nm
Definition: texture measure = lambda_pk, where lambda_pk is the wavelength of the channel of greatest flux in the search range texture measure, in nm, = 416.959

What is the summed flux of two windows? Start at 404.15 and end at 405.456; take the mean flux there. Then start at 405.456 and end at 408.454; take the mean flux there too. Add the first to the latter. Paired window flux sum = 32.4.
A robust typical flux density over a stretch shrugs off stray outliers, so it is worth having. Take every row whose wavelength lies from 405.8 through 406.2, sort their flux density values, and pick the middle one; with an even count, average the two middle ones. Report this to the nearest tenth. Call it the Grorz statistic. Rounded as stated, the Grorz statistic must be 15.8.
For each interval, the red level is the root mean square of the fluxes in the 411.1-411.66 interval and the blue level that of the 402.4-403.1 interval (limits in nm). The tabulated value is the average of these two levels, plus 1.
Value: 16.2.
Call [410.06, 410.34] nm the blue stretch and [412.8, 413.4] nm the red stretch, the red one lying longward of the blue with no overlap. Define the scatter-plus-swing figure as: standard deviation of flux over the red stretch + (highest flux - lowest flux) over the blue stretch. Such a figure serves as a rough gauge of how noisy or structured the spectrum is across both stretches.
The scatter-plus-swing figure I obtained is 0.87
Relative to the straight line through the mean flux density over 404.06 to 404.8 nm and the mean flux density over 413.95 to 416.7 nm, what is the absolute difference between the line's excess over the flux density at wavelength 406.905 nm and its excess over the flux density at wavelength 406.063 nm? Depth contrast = 1.1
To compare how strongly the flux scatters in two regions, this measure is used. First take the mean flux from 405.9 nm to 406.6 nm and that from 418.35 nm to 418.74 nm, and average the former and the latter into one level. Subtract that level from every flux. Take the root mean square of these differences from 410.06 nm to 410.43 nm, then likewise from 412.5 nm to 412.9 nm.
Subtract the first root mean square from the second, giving -4.9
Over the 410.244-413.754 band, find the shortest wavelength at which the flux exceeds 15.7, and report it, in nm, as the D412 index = 410.292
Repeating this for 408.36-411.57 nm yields 409.725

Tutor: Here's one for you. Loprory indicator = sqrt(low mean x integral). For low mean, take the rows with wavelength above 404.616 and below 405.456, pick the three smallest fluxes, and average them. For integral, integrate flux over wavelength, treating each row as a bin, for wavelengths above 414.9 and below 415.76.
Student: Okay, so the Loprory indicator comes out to 14.8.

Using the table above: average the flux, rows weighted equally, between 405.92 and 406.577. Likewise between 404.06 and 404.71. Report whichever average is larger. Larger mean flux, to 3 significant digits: 16.5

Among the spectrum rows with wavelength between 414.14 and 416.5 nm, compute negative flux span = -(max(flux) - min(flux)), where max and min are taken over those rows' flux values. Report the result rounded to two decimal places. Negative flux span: -0.82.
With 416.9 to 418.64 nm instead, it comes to -0.70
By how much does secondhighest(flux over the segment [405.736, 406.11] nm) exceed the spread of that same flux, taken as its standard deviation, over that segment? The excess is 15.7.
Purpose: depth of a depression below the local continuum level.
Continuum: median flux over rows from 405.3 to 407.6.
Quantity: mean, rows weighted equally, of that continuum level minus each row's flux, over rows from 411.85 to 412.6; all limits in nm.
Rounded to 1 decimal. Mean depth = 1.7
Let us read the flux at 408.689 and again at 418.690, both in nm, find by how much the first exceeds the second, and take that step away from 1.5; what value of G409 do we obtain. 1.4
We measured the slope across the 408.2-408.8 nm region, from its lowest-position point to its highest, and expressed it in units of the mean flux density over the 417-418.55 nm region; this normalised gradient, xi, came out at -0.01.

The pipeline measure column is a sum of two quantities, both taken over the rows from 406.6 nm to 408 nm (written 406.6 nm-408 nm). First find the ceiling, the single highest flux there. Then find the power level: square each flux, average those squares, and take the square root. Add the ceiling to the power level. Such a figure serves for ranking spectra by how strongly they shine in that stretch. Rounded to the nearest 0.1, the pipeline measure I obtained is 32.9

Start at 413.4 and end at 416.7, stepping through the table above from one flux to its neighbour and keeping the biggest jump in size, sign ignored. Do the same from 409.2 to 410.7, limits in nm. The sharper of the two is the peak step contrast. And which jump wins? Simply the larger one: 1.8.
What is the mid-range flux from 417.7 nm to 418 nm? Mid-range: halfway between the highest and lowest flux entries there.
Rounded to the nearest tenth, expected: 15.6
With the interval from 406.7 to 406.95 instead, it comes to 16.8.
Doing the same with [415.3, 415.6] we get 15.6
